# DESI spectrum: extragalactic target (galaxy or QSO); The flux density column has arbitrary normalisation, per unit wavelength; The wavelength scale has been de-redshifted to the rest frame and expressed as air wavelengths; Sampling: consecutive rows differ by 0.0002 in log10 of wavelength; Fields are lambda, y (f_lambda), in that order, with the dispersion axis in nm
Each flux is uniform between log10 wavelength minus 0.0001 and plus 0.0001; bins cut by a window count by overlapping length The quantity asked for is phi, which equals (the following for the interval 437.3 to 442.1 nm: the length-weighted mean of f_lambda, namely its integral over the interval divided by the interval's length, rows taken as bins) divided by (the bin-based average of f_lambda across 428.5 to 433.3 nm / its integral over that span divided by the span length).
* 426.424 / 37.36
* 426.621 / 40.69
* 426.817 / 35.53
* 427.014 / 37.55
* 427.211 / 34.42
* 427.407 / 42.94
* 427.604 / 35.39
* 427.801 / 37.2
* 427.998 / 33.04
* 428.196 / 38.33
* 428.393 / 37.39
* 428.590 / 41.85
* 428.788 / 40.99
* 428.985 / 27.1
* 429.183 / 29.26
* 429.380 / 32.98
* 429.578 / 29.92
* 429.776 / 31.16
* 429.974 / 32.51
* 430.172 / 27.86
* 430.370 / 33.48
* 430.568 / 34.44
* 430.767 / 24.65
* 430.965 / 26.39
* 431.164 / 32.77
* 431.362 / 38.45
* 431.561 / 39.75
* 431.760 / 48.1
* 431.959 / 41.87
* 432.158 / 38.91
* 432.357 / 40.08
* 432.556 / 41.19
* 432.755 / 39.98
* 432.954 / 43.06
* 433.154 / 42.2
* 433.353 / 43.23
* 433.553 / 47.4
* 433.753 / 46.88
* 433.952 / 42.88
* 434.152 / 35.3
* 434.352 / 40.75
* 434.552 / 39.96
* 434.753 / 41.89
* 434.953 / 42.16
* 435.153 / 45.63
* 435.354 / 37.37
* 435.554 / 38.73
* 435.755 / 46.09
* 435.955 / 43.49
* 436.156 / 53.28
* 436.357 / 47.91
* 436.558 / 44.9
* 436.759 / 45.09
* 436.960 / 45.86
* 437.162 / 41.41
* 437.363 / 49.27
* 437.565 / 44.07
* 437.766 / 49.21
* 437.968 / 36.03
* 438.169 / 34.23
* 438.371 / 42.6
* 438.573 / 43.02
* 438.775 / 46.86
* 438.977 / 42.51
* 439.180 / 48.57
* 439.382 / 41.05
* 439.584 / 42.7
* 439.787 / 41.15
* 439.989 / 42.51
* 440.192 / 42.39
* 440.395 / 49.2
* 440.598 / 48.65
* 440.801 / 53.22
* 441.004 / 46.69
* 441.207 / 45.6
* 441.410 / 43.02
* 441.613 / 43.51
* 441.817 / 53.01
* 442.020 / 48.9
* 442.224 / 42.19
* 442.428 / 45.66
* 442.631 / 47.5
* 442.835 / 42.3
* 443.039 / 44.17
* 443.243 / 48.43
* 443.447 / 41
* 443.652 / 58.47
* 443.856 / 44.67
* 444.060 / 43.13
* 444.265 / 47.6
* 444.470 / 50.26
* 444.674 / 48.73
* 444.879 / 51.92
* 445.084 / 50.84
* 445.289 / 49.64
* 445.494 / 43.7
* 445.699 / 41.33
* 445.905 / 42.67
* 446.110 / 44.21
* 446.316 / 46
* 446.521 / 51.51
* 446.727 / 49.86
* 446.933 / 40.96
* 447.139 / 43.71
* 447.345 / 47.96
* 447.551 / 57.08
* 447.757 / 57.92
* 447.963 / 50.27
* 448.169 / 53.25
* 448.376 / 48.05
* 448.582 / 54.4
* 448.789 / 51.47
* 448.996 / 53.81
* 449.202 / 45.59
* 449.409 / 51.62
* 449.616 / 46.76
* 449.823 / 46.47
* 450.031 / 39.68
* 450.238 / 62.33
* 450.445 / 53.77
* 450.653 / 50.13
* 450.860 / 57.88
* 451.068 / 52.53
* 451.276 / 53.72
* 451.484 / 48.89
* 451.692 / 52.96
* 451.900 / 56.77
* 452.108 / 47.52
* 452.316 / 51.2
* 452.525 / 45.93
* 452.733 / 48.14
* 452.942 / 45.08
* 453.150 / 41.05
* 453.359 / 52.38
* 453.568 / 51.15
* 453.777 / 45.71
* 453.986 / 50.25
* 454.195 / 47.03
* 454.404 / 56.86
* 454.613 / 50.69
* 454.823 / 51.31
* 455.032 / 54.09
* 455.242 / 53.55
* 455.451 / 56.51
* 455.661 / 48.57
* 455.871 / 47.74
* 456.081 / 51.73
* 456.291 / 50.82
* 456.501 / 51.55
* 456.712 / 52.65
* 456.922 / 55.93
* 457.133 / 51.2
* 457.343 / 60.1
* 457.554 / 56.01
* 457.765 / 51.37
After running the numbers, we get 1.3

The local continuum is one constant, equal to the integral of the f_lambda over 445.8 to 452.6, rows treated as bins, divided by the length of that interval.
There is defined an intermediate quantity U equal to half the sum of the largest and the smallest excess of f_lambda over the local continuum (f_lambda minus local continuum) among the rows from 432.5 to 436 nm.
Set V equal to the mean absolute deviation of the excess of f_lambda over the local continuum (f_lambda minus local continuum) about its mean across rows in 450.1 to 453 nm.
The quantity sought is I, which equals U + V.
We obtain -5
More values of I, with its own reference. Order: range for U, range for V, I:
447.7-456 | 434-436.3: 4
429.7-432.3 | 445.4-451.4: -9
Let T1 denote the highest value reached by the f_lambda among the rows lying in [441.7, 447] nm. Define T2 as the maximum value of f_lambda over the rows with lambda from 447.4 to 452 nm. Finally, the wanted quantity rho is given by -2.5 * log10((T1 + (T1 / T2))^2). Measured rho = -8.87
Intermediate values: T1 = 58.47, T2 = 62.33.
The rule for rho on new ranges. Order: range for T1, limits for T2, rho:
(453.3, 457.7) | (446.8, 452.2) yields -8.93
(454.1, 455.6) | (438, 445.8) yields -8.81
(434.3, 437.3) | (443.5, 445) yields -8.67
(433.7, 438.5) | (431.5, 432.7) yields -8.68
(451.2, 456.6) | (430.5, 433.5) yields -8.82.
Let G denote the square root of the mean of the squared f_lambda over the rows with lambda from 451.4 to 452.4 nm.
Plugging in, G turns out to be 51.6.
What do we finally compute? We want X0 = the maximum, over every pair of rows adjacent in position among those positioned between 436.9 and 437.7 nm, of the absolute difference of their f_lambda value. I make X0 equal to 8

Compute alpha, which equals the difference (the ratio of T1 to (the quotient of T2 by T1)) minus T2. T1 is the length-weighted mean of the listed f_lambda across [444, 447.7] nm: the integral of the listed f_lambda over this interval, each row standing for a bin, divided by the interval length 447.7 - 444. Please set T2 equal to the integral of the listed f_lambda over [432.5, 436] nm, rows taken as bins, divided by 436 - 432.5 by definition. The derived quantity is 11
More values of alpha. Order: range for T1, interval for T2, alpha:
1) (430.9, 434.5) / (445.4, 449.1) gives -15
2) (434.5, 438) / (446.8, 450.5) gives -11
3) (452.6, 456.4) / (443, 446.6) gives 6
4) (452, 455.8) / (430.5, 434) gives 23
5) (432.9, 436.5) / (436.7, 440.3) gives 0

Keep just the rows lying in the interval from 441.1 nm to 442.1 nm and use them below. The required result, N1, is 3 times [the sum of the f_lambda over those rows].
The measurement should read 702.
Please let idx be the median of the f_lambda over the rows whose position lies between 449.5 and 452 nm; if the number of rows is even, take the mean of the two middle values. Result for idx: 53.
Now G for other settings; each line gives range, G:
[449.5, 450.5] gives 50.4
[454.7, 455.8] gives 52.9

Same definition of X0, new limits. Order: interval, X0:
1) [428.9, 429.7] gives 4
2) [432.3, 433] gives 3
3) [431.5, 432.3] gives 8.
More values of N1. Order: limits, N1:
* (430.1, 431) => 440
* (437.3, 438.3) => 638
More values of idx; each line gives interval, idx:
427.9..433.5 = 38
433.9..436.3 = 42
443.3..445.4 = 49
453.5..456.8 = 51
